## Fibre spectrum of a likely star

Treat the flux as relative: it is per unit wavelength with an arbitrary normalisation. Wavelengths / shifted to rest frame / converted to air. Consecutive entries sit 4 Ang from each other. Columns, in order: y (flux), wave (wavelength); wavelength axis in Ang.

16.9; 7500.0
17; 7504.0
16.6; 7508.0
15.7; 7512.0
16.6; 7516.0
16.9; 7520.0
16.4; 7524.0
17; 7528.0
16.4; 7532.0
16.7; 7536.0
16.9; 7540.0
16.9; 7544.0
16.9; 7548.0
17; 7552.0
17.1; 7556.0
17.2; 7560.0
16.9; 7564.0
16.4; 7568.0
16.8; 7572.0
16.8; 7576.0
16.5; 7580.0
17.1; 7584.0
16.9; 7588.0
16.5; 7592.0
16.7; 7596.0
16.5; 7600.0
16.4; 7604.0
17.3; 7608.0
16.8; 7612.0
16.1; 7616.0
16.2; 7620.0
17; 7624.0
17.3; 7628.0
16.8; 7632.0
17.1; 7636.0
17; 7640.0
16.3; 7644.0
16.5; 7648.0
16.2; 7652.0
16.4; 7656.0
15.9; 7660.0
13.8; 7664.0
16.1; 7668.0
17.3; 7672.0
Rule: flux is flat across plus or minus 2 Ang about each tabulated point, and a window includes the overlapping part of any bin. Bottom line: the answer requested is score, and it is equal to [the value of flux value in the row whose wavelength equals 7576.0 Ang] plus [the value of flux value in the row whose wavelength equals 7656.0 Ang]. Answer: 33.2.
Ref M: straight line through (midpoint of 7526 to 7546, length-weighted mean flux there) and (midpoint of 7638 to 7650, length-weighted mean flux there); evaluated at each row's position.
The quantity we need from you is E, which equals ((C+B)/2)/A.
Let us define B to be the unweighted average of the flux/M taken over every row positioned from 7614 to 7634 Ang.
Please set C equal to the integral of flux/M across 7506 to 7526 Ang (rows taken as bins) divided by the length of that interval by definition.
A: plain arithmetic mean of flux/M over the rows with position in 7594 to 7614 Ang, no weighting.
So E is 0.99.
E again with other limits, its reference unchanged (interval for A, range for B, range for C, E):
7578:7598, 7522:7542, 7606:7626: 1.00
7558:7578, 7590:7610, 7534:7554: 1.00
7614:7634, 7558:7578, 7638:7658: 1.00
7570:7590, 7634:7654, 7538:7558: 1.00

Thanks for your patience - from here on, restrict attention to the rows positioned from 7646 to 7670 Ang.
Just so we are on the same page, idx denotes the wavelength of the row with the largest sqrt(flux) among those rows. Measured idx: 7648.0 Ang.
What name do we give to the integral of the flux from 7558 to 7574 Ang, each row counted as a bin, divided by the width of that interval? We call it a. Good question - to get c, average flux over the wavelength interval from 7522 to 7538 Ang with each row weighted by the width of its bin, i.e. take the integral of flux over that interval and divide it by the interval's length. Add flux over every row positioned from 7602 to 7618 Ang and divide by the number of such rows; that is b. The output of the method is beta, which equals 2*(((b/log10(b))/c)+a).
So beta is 35.3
